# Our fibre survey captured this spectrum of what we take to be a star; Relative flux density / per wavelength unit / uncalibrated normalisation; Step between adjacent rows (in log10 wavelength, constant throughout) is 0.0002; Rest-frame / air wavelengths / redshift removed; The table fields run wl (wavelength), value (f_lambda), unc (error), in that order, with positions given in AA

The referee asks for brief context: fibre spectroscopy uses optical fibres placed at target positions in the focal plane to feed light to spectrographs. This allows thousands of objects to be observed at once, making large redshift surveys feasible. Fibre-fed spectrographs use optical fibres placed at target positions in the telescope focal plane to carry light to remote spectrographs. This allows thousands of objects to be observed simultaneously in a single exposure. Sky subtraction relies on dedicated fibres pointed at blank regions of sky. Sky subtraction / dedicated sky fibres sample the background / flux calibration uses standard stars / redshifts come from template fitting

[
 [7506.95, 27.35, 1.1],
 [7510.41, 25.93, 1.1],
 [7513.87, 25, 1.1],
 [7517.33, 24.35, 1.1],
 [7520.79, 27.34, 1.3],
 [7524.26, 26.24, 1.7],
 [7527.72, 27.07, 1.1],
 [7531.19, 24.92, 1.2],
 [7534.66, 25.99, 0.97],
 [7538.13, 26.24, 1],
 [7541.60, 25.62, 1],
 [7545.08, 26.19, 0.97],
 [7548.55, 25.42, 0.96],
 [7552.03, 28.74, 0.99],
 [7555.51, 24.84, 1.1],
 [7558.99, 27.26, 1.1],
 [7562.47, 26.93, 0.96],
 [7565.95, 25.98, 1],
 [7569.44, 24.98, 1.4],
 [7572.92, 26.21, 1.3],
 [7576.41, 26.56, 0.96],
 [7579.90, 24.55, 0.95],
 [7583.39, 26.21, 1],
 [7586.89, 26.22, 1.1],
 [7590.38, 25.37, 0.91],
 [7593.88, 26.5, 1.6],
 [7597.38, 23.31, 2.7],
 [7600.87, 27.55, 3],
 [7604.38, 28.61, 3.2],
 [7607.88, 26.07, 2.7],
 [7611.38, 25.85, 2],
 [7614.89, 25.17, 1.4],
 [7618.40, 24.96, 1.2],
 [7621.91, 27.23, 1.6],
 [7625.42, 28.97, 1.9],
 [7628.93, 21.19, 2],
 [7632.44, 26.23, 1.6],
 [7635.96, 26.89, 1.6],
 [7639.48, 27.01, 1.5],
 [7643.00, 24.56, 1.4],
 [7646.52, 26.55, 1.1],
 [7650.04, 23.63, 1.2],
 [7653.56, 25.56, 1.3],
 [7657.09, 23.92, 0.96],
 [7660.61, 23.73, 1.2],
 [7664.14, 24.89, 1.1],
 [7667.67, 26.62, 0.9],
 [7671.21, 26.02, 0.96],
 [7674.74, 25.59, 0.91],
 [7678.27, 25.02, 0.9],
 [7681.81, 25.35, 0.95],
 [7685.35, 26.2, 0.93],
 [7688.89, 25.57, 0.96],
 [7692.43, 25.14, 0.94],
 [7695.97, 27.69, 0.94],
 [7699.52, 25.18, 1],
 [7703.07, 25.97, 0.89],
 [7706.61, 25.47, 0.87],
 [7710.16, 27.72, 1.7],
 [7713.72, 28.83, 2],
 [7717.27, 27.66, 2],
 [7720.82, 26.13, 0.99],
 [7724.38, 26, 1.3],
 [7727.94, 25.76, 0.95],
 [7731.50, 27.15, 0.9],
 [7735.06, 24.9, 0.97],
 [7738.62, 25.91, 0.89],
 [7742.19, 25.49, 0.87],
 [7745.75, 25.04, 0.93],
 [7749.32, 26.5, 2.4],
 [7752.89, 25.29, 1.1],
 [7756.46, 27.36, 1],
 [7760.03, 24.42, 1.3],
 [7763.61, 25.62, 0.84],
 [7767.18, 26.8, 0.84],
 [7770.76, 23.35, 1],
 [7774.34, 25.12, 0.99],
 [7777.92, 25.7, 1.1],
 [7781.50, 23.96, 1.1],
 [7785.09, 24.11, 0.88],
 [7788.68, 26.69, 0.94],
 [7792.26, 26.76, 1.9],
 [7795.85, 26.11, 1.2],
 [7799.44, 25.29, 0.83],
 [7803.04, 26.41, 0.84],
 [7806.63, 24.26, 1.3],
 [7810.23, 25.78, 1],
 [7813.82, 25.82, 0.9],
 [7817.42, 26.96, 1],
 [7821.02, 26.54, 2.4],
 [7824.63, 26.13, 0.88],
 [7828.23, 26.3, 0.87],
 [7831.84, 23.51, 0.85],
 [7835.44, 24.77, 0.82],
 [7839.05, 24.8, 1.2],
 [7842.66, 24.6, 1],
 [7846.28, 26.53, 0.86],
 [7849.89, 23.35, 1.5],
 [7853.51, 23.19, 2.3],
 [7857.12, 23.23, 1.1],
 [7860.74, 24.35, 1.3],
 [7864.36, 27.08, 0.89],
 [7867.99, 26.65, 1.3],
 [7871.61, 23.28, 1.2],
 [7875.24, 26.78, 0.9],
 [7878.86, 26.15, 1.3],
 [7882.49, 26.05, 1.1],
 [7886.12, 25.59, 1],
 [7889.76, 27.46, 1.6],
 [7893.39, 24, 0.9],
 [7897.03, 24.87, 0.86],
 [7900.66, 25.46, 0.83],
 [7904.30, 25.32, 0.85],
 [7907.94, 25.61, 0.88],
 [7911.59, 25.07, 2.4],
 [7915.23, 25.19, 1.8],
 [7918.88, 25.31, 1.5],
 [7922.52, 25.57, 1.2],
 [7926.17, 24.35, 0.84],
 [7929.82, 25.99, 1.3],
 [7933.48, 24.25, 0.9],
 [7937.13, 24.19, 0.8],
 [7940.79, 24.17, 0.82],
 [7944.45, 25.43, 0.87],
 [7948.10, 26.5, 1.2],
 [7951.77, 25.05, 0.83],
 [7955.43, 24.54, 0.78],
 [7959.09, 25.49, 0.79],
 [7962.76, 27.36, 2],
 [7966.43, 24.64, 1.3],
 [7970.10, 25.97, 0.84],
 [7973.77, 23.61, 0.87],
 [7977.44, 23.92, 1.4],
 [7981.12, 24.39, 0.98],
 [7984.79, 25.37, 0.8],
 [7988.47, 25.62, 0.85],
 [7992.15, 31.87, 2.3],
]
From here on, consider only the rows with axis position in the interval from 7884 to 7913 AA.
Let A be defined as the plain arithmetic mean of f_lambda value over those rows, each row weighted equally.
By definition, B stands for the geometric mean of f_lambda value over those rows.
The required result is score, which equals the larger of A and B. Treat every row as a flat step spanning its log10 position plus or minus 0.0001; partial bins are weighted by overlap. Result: 25.4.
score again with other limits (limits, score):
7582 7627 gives 26.3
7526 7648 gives 26.1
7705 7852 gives 25.7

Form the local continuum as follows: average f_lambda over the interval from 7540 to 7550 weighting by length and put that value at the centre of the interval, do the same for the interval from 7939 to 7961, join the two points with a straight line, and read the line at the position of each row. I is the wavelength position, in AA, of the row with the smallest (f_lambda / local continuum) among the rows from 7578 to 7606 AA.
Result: 7597.38 AA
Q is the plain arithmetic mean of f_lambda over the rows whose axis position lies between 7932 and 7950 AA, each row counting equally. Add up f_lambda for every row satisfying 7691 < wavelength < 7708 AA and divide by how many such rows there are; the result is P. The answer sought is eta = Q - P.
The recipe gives -1.0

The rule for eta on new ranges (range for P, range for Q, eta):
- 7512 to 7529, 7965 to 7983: -1.5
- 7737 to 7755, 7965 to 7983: -1.1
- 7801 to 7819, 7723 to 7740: 0.1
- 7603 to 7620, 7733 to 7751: -0.6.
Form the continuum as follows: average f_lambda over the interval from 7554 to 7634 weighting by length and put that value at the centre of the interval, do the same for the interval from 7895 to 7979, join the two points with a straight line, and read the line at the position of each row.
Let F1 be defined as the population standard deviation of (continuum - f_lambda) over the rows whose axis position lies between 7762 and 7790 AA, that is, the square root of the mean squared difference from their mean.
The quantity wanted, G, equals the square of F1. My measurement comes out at 1.4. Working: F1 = 1.19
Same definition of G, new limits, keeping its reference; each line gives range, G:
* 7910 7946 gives 0.4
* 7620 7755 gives 2.1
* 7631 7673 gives 1.5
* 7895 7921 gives 0.1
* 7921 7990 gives 0.9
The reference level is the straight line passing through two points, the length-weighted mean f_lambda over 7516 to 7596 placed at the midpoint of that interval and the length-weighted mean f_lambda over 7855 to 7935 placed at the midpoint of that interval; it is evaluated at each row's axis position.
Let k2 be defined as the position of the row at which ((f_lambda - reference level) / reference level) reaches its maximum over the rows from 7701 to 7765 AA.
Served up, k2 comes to 7713.72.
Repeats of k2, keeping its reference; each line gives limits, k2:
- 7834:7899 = 7889.76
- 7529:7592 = 7552.03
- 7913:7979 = 7962.76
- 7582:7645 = 7625.42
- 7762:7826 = 7817.42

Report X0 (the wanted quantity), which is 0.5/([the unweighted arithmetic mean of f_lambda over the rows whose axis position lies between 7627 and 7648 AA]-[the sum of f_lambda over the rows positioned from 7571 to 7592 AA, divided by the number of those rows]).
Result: -1.1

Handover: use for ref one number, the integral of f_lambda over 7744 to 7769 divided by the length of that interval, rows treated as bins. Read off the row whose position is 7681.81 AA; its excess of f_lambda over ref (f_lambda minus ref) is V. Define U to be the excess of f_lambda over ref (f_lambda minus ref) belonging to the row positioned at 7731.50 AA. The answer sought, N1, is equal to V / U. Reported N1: -0.4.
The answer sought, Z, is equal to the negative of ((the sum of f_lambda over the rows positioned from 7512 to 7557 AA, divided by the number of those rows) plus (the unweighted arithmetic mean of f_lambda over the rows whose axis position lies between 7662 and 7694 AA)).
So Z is -51.6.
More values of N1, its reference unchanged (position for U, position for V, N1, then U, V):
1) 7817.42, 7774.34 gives -0.7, 1.1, -0.7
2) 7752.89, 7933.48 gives 2.8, -0.6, -1.6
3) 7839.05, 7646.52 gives -0.7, -1.1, 0.7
